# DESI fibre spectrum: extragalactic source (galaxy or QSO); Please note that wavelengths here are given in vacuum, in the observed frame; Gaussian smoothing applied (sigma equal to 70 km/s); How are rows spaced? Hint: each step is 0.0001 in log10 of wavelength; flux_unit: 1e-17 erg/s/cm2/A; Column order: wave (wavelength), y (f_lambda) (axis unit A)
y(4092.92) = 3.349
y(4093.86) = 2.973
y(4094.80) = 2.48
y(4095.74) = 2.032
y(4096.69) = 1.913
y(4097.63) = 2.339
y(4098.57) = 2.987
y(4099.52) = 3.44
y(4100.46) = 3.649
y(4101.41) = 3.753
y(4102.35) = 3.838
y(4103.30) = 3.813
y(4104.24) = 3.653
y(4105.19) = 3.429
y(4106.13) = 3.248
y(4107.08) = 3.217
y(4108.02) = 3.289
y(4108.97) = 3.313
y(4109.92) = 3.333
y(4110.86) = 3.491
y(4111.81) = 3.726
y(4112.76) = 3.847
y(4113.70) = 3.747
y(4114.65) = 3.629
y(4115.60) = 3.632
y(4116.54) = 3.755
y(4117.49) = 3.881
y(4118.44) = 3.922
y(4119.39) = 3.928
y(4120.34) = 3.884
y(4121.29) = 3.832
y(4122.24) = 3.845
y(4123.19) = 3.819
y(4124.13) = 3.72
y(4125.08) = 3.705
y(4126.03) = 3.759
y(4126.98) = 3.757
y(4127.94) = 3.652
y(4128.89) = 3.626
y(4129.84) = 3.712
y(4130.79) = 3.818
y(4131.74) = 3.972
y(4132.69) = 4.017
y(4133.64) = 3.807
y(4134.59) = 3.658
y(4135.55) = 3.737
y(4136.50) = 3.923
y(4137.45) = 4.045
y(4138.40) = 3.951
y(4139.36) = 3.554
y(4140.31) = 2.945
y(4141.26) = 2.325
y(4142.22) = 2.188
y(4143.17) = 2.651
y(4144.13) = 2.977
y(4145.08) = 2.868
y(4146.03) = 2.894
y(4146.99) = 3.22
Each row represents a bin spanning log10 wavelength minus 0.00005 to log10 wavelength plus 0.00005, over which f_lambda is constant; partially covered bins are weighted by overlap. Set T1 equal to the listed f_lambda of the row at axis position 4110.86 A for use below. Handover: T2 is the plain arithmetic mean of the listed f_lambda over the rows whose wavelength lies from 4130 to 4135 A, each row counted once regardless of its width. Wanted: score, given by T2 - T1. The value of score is 0.4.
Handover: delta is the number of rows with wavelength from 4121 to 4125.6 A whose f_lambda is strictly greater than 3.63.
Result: 5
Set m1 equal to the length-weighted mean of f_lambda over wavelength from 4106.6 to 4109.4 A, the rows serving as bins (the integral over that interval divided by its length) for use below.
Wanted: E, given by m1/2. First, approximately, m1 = 3.27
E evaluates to 1.63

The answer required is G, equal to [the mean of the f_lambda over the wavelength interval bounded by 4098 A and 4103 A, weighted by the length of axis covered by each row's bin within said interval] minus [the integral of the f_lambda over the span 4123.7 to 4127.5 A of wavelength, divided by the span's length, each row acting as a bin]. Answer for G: -0.21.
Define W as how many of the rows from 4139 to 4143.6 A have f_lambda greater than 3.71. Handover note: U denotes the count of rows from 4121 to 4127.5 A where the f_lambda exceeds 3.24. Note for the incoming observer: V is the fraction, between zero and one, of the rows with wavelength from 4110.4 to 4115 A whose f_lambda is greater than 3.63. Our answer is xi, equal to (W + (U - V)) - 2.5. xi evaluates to 4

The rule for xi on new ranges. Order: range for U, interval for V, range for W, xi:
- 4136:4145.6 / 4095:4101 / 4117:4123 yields 7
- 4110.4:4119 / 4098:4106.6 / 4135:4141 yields 10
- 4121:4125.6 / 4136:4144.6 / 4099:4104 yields 5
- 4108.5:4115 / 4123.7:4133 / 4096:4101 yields 4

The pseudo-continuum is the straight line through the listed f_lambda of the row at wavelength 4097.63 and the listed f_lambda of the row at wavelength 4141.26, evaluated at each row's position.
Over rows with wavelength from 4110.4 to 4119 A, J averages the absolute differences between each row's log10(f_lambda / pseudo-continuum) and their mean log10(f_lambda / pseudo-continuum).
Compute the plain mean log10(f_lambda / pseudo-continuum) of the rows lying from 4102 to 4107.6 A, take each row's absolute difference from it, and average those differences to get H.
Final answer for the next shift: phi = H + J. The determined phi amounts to 0.041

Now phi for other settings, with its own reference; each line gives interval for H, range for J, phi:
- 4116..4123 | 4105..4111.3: 0.015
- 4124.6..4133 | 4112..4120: 0.024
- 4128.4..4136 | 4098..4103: 0.045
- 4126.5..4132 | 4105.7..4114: 0.037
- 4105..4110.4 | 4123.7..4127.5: 0.010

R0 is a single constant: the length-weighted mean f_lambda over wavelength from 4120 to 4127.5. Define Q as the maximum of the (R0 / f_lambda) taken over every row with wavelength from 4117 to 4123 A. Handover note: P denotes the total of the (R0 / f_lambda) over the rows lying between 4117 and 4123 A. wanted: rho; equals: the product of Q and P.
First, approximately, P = 5.9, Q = 0.99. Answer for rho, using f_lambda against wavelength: 5.8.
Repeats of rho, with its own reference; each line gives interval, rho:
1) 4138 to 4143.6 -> 14.0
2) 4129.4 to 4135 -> 6.1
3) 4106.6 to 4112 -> 7.9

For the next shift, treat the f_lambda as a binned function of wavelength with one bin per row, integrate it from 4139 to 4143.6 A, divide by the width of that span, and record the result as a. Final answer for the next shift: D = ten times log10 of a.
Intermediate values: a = 2.72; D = 4.34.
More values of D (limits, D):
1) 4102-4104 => 5.80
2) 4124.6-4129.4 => 5.67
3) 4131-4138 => 5.89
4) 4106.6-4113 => 5.37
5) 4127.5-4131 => 5.68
